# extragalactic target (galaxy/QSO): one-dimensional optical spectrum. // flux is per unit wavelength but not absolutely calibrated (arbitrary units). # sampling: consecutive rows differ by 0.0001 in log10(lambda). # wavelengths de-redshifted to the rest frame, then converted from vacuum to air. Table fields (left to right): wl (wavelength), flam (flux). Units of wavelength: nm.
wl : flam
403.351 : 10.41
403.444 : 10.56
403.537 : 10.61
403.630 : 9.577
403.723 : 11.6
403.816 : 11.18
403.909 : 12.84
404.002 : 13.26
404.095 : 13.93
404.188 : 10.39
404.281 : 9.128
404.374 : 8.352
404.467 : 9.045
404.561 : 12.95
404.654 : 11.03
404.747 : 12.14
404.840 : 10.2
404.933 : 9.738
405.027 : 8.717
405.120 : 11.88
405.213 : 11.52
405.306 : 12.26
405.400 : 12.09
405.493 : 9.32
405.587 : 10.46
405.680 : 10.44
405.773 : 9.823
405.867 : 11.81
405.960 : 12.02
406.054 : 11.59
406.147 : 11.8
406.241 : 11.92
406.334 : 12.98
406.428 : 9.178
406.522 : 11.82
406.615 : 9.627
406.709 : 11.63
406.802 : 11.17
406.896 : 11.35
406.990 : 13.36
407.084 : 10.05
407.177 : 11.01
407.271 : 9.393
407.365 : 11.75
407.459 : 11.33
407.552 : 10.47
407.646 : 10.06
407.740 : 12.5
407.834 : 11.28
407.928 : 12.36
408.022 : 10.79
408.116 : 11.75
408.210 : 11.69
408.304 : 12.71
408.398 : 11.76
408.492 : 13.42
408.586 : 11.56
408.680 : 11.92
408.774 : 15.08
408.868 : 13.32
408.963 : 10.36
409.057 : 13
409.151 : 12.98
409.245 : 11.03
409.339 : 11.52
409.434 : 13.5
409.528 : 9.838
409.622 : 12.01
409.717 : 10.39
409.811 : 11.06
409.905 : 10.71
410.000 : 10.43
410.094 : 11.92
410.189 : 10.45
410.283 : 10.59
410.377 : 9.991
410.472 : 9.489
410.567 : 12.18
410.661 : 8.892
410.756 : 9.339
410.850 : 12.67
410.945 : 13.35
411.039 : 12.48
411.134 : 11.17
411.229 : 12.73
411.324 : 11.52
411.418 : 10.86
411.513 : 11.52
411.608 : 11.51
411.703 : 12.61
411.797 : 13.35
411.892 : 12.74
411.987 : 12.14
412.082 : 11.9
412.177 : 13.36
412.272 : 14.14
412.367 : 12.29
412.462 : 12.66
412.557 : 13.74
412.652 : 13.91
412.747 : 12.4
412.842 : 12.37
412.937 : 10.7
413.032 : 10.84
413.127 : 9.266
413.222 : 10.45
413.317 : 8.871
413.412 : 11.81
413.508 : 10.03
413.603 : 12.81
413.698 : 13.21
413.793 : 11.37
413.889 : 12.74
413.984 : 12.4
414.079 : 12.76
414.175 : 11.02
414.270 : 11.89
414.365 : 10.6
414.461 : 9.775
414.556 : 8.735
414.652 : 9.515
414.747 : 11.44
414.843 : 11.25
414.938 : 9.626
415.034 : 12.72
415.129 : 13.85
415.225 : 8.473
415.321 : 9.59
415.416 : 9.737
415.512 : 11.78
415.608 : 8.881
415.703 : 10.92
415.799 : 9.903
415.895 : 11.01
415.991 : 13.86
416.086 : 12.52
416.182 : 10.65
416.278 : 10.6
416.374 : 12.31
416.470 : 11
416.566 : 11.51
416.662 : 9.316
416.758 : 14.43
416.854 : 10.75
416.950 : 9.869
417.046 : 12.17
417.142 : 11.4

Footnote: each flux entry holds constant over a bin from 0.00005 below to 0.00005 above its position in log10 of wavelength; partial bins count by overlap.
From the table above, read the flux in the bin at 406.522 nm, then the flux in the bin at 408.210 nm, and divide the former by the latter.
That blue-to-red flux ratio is 1.01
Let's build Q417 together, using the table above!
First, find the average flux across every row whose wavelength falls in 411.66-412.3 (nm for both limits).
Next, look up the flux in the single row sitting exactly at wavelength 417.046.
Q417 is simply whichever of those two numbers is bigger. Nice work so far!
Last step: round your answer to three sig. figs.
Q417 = 12.9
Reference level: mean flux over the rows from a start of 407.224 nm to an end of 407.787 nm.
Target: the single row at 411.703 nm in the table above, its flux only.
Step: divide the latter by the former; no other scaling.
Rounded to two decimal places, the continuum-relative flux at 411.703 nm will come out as 1.16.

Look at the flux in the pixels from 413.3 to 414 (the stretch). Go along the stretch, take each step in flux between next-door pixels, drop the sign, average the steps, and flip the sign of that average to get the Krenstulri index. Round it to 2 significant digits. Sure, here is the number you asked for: -1.6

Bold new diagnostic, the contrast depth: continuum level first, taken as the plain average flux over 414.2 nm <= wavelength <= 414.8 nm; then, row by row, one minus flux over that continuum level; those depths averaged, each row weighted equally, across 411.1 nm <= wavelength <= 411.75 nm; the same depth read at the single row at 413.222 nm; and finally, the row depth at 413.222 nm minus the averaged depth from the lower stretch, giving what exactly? 0.12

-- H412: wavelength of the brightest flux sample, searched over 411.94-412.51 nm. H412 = 412.272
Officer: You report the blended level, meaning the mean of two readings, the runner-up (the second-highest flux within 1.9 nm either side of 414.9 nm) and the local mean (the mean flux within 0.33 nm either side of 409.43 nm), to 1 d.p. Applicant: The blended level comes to 12.7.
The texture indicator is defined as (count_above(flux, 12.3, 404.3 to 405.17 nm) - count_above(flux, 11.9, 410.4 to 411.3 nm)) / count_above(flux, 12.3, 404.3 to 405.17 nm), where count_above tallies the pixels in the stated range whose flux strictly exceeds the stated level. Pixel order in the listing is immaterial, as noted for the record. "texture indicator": -4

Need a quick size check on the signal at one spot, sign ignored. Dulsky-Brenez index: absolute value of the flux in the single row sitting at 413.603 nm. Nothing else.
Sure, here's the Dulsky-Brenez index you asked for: 12.8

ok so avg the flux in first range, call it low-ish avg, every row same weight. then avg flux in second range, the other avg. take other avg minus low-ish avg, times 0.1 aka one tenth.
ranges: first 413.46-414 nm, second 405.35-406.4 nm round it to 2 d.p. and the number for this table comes -0.08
